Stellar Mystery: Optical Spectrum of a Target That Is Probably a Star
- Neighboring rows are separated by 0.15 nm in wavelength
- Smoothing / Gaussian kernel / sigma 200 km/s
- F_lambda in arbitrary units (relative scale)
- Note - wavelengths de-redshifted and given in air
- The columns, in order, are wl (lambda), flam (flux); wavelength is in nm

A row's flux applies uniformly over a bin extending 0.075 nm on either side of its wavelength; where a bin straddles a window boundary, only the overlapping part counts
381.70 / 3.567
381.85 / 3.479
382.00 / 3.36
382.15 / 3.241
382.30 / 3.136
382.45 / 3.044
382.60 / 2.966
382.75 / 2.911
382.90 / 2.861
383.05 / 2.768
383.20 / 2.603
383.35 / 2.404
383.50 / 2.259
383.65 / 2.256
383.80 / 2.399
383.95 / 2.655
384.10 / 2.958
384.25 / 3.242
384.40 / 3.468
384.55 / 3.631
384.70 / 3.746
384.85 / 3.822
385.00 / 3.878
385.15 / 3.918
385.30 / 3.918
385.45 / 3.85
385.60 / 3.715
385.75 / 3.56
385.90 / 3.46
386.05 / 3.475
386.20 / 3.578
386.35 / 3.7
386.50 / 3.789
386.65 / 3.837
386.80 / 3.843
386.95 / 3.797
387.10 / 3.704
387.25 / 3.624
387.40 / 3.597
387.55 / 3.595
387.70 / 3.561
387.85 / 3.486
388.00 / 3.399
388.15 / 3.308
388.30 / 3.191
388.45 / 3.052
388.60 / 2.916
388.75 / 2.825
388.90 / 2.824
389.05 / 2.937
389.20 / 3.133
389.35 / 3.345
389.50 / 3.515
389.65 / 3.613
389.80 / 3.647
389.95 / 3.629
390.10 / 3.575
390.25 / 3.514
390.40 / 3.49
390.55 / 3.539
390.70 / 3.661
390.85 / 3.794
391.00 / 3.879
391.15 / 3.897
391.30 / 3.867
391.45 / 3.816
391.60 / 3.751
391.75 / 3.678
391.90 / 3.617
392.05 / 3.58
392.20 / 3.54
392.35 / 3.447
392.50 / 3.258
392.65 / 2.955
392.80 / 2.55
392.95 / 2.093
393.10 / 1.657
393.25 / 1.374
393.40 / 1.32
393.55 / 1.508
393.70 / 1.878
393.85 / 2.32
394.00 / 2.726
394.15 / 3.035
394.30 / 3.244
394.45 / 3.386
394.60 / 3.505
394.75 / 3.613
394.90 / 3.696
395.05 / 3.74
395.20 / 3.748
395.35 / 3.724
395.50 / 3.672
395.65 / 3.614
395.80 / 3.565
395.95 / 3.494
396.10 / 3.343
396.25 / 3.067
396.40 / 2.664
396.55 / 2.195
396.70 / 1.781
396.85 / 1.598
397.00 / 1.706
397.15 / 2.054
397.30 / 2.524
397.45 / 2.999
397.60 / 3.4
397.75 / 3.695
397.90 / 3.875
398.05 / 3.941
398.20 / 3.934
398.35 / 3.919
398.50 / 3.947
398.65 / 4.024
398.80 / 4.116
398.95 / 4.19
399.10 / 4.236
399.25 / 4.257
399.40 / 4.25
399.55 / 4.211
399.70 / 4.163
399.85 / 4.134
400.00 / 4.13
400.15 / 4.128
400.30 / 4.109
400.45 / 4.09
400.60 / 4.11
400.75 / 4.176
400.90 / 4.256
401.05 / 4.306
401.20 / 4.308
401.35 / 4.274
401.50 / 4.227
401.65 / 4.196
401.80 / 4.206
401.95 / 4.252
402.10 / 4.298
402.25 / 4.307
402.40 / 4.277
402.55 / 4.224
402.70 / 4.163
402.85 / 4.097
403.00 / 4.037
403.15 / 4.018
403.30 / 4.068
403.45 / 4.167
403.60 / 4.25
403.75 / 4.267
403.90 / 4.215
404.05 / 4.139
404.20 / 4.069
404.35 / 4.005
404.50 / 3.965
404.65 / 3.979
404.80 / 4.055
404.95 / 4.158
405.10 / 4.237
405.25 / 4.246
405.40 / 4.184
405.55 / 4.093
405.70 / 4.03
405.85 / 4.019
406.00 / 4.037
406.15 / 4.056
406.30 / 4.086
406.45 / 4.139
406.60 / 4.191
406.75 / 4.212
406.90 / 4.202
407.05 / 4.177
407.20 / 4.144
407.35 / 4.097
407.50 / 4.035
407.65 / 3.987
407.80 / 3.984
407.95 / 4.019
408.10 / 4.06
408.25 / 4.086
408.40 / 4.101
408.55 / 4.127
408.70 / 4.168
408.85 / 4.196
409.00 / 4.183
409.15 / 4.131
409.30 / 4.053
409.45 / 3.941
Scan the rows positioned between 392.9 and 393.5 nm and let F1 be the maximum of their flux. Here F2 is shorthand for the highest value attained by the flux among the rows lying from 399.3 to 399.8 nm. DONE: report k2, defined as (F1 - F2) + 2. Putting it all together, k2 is -0.16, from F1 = 2.093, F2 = 4.25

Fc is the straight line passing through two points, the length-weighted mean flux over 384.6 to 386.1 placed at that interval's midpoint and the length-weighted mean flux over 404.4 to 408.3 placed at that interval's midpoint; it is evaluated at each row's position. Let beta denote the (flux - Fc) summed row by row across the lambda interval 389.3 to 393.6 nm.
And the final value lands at -18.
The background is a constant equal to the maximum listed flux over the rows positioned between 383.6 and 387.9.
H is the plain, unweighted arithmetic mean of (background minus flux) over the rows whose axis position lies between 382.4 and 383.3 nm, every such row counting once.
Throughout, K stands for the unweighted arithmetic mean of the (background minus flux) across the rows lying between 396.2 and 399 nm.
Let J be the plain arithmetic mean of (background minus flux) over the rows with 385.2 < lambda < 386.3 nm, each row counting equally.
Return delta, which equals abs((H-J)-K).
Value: 0.0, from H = 1.1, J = 0.3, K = 0.8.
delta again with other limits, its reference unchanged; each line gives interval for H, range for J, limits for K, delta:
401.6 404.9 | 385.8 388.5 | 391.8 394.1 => 2.0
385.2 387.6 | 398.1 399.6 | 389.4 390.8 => 0.1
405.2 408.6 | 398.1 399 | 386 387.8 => 0.3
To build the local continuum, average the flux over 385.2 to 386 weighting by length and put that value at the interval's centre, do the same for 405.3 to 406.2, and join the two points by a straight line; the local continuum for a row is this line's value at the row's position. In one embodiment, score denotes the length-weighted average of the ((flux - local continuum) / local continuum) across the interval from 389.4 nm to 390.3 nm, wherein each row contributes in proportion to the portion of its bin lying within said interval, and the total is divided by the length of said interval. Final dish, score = -0.05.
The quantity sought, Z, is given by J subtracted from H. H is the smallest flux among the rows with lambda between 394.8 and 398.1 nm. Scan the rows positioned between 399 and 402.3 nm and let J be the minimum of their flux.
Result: -2.5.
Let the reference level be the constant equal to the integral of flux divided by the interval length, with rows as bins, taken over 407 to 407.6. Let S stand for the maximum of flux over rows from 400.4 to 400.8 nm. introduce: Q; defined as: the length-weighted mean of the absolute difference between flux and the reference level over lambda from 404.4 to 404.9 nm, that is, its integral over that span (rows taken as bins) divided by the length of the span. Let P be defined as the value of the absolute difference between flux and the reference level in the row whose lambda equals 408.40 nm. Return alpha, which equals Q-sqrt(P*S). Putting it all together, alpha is -0.03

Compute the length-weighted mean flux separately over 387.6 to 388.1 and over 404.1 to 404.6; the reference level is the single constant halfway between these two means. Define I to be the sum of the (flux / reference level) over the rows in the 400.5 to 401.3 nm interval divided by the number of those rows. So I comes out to 1.13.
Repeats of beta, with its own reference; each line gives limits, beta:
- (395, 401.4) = -14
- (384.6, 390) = -9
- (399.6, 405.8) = 5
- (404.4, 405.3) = 0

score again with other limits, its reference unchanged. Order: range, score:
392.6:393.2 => -0.41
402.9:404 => 0.03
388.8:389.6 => -0.16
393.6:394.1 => -0.40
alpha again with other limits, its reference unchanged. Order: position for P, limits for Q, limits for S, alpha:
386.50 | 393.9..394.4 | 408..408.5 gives -0.02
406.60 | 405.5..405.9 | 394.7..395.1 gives -0.51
